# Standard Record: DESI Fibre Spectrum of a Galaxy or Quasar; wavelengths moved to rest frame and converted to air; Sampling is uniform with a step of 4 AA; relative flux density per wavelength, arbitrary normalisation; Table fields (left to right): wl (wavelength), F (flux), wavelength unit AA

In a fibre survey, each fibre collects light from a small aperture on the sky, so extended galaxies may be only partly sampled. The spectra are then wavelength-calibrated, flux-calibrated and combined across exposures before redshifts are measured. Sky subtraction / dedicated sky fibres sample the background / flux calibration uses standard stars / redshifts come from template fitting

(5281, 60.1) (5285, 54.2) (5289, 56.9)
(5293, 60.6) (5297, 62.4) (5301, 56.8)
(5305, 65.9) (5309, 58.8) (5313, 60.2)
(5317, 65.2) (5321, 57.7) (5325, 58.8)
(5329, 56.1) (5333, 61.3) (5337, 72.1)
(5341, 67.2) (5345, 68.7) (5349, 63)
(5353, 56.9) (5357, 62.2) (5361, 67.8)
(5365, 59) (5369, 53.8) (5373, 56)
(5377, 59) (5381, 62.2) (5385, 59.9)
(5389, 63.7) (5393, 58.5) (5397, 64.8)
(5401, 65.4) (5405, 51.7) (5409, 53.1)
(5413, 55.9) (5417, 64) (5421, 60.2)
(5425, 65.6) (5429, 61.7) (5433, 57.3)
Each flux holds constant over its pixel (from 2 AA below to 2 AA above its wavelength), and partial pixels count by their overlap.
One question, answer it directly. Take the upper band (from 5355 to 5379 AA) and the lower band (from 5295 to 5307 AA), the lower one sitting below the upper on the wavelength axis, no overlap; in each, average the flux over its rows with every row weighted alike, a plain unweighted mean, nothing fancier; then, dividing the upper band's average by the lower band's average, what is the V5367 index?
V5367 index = 0.97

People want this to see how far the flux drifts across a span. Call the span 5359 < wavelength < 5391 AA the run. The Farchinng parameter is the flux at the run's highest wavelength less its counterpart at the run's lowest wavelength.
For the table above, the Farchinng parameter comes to -4.1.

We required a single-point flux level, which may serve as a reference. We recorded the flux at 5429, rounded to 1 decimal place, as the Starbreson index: 61.7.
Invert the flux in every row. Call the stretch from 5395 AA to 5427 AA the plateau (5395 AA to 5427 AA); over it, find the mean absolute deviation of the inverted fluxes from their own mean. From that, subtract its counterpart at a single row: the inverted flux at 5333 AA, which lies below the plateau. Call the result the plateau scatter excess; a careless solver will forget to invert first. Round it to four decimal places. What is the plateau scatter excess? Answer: -0.0149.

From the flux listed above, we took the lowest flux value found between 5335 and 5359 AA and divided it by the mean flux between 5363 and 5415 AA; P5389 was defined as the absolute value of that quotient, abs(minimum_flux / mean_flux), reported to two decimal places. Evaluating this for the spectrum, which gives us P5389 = 0.97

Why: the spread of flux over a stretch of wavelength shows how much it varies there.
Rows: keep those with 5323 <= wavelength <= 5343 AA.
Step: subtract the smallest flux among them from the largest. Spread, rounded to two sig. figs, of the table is 16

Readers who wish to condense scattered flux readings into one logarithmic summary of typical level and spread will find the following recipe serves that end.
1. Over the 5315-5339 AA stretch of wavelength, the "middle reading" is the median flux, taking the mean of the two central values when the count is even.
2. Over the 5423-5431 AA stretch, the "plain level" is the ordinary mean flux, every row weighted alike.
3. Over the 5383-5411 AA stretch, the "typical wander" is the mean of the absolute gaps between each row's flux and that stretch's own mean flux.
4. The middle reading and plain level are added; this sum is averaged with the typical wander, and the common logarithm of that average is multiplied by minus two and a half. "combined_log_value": -4.52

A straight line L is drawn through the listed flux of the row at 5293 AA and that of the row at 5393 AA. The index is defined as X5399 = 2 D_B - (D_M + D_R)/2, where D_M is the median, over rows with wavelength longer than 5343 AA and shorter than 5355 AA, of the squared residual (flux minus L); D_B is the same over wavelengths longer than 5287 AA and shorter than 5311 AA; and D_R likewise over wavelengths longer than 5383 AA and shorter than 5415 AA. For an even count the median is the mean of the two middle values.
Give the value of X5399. -2.6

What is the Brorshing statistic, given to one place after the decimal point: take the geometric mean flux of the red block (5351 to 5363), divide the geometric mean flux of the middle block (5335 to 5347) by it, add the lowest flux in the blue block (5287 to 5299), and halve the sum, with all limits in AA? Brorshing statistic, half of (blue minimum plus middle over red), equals 29.0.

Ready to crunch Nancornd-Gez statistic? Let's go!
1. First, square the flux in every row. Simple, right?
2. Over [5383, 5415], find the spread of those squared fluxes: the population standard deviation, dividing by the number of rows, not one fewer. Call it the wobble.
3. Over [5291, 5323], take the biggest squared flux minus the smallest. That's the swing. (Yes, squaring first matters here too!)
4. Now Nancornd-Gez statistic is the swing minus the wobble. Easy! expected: 535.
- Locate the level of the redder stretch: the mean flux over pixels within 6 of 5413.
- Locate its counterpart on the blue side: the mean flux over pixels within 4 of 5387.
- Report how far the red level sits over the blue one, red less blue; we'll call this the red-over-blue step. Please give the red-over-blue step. -4.1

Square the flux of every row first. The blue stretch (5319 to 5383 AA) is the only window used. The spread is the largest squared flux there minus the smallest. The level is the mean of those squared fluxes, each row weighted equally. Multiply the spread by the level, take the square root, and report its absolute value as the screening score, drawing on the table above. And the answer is 2955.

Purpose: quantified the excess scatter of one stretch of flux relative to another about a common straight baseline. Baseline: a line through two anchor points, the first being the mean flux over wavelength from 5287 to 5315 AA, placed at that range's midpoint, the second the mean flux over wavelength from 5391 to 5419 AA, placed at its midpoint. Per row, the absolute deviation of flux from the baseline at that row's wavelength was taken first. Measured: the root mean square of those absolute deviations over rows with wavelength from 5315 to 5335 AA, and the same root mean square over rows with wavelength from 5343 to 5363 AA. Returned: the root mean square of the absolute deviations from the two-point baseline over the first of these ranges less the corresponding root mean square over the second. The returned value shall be -2.7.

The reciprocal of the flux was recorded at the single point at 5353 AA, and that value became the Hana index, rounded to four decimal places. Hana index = 0.0176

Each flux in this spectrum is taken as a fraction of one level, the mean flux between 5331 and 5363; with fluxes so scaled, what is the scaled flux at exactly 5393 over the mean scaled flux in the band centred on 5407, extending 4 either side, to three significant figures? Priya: 1.12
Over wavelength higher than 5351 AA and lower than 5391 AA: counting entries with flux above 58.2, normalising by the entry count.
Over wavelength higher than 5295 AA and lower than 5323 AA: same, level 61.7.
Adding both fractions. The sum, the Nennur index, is 1.1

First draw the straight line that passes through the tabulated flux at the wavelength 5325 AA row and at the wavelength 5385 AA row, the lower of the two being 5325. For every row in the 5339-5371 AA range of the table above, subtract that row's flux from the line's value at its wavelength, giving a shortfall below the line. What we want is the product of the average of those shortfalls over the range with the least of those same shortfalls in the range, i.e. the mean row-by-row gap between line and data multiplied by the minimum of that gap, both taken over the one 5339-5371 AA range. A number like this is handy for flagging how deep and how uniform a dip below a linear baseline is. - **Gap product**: 28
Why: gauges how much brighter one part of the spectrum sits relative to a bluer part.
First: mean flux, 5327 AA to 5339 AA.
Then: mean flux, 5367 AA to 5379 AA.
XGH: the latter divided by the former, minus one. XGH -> -0.109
